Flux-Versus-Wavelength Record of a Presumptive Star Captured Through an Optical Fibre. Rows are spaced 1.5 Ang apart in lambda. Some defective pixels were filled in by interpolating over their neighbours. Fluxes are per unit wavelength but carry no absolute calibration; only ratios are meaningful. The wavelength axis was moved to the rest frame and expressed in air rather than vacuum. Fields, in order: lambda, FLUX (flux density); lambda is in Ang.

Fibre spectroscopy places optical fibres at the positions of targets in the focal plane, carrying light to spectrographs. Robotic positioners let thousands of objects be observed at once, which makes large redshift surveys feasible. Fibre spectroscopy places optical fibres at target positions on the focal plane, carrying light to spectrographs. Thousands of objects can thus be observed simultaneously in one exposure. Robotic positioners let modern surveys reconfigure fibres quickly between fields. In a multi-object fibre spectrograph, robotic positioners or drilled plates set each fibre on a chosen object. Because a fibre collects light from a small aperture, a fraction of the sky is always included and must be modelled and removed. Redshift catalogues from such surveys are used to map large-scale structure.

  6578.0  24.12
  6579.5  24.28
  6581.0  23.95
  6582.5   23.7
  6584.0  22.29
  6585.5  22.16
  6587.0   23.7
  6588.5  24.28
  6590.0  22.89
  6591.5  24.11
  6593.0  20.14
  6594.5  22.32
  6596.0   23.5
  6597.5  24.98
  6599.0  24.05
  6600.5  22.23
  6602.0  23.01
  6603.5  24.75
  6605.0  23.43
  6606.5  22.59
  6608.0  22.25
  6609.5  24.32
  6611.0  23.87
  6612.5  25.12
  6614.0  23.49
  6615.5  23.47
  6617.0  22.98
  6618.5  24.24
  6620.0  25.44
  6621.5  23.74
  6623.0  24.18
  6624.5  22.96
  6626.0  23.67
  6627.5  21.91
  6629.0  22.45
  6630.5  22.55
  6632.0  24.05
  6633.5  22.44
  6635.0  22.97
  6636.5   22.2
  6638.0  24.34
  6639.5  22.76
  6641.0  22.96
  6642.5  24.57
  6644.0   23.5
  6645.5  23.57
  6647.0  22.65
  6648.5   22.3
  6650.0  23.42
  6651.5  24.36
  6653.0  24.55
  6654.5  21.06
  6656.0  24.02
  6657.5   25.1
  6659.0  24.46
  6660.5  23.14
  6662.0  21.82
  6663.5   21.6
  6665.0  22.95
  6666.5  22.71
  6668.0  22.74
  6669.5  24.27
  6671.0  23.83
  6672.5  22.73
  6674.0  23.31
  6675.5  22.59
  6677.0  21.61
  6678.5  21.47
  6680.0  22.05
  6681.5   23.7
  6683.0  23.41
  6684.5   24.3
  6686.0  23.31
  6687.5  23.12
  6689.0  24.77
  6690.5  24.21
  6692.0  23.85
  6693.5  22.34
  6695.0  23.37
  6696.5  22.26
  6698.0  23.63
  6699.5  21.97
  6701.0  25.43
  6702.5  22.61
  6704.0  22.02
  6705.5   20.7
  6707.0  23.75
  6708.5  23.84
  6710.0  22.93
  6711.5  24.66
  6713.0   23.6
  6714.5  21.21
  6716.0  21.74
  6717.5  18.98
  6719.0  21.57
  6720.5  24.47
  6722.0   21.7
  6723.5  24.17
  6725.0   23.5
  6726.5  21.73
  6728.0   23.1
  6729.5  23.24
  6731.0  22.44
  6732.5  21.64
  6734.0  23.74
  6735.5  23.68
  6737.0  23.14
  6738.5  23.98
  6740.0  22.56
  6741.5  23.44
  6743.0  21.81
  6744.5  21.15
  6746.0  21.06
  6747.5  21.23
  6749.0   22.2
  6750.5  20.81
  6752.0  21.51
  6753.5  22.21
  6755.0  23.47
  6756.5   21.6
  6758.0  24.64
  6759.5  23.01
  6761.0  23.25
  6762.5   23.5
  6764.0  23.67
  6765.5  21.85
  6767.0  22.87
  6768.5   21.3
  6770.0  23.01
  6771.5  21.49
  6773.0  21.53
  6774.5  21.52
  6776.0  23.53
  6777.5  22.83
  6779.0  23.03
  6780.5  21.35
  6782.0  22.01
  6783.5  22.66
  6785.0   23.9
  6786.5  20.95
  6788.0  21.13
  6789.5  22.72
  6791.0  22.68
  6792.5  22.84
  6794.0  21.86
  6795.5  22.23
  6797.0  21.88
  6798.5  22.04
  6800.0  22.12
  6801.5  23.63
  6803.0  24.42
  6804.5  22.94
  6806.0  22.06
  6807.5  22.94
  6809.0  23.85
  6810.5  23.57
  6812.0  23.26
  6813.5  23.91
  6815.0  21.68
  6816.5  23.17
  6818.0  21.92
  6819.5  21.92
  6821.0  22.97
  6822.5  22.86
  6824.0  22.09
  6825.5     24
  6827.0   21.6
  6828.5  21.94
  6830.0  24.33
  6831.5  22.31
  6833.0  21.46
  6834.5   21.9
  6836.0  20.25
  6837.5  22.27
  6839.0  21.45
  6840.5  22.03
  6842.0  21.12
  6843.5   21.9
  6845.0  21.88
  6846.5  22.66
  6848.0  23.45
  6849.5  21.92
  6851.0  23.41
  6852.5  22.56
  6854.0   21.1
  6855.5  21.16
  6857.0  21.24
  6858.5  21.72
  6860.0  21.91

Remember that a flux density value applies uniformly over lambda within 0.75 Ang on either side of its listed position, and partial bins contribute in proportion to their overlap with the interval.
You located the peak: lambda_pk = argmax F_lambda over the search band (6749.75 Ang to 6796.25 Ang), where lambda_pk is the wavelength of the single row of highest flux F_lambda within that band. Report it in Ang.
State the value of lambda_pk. 6758.0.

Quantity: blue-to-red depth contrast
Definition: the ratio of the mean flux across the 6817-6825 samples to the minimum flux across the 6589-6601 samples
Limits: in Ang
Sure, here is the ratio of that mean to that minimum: 1.11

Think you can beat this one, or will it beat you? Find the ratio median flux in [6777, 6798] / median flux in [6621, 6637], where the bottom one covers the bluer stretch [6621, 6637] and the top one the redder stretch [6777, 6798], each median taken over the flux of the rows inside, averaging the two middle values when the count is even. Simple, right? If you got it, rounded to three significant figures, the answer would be 0.978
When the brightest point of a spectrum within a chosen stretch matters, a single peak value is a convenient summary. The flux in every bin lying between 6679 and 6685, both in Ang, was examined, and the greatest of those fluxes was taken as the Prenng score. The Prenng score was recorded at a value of 24.3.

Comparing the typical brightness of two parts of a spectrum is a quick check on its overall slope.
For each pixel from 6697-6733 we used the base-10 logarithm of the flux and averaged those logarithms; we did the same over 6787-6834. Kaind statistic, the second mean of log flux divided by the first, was 1.00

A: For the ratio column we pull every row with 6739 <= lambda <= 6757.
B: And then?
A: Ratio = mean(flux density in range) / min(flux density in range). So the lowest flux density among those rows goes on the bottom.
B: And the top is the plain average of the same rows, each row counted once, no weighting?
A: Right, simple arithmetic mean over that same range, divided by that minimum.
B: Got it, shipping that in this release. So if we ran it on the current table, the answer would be 1.05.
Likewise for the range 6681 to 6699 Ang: 1.06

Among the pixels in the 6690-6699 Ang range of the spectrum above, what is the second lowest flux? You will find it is 22.34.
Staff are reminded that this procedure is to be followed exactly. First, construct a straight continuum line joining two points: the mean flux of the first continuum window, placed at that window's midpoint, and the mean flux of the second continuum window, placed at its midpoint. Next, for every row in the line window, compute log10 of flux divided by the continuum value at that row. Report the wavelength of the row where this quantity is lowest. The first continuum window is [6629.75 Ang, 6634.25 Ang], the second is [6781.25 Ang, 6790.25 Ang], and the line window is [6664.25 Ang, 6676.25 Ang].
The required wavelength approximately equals 6675.5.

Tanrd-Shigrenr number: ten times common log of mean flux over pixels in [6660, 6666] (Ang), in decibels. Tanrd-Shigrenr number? 13.5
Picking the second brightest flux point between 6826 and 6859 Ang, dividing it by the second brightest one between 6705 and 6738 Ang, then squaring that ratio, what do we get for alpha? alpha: 0.92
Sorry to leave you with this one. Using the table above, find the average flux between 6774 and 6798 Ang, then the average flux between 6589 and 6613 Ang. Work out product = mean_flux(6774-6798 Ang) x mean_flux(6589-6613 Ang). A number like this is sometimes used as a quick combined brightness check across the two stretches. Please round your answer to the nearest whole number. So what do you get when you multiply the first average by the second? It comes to 521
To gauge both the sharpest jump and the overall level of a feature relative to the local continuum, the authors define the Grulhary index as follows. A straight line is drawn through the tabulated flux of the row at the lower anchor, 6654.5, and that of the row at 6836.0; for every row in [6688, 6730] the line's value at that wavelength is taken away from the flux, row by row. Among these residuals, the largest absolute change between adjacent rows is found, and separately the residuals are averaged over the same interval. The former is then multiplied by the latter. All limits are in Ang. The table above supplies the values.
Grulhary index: 7.2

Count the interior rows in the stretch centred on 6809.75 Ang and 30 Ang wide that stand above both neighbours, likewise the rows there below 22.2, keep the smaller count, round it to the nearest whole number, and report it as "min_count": 5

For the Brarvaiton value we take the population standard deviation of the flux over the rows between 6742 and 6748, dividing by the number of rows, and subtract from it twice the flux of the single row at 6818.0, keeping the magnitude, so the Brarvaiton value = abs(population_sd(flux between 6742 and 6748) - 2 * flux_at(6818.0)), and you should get 43.5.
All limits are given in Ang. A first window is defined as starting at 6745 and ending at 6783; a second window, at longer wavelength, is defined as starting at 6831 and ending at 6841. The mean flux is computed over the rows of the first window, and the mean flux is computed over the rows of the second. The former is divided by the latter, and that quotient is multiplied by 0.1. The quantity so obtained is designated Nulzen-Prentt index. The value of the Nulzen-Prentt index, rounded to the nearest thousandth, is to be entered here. 0.103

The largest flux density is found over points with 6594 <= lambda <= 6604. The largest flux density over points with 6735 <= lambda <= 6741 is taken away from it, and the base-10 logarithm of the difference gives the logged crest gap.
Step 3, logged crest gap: 0.0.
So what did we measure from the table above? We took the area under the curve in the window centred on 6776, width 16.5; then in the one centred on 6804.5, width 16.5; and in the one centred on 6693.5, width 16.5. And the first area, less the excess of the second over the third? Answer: 375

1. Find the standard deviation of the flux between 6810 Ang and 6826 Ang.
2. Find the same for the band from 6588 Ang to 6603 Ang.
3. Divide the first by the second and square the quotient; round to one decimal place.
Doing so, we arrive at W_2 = 0.4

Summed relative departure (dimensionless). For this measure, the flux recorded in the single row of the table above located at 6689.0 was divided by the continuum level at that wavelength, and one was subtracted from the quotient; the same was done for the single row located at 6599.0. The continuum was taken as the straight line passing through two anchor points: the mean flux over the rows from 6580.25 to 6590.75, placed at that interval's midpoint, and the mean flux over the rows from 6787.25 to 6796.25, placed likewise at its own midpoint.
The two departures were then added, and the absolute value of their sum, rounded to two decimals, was 0.12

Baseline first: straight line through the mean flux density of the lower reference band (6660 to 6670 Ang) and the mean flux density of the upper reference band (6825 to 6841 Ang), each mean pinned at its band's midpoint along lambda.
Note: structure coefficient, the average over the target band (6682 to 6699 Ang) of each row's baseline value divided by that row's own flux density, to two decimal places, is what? 0.96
